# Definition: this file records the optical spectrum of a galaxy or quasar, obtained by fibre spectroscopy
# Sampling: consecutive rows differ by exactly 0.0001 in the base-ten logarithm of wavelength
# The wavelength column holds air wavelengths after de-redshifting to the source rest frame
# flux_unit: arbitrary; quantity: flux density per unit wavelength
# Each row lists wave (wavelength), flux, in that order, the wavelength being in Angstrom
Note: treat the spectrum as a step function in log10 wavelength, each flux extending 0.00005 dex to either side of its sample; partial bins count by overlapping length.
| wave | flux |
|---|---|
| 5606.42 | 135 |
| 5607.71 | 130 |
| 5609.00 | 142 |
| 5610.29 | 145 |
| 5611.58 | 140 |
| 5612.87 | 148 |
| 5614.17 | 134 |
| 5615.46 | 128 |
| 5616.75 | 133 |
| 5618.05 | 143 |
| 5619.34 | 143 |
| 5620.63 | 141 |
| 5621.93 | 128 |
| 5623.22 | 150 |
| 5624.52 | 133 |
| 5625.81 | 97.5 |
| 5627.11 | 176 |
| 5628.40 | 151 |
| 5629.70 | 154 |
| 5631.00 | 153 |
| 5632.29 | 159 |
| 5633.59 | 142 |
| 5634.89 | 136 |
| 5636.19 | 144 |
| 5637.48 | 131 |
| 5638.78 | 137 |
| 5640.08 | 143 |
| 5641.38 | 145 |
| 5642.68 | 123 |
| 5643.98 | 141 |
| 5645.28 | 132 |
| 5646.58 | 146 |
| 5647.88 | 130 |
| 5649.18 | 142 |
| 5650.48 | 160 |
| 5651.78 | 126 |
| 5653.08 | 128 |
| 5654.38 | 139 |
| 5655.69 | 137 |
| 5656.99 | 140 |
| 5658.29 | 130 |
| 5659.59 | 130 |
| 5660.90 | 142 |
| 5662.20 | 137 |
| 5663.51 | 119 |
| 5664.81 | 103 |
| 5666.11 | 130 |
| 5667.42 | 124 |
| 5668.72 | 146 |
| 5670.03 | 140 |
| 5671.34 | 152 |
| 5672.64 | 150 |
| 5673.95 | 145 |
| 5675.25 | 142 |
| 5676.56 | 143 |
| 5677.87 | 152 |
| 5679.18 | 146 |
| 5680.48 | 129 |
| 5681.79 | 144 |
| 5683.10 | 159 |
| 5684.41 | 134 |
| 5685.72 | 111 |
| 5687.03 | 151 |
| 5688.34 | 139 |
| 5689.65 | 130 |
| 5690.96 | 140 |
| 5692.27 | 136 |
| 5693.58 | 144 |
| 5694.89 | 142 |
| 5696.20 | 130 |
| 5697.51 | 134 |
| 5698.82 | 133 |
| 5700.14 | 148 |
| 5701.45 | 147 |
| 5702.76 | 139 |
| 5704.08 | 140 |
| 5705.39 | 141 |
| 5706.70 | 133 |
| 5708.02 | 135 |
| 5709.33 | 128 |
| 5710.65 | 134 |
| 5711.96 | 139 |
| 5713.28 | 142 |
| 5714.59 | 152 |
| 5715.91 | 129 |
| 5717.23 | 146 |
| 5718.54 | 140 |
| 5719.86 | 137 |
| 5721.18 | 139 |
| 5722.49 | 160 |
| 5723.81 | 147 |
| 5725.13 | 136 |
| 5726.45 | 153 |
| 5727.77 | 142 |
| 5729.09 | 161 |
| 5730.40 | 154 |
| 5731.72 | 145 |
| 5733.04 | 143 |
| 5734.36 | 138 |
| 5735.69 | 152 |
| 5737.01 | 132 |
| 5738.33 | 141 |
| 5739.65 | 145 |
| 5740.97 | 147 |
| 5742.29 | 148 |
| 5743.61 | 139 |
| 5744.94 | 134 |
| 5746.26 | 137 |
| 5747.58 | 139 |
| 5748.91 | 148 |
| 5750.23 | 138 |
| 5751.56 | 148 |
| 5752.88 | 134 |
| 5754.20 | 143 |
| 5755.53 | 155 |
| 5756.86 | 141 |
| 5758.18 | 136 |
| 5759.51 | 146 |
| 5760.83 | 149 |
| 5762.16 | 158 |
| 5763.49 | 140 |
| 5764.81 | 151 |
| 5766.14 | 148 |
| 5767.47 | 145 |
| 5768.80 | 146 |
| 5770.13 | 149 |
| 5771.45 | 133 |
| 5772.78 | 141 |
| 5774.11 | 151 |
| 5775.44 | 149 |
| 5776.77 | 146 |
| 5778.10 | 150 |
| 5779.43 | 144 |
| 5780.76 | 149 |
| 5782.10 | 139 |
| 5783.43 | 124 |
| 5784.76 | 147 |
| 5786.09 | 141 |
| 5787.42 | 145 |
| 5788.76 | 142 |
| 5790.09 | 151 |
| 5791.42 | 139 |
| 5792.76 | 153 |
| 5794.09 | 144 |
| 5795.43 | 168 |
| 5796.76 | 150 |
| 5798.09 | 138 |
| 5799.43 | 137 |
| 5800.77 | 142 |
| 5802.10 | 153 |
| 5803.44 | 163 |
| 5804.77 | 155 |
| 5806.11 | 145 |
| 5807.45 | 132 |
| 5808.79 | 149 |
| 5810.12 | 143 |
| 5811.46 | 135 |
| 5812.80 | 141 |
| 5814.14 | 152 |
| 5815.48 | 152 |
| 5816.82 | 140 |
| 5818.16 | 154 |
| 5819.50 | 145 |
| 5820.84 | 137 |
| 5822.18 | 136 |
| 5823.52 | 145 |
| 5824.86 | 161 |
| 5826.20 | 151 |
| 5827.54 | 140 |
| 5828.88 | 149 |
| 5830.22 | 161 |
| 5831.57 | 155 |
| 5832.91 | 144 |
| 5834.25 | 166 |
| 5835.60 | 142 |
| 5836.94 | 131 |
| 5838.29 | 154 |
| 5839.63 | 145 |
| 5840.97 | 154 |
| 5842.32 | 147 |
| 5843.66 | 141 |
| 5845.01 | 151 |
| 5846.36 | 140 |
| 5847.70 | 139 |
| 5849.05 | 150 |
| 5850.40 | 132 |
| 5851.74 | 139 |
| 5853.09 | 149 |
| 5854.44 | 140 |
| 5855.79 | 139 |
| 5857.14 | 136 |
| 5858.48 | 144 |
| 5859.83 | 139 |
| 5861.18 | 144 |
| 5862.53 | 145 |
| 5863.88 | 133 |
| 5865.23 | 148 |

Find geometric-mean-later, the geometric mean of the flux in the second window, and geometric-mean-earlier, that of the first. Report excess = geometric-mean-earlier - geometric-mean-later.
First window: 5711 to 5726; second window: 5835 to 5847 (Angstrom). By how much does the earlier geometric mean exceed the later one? -2.6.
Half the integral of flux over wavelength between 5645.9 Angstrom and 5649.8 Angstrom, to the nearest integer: 272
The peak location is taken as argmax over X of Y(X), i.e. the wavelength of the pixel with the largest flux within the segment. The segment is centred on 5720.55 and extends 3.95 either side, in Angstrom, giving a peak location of 5722.49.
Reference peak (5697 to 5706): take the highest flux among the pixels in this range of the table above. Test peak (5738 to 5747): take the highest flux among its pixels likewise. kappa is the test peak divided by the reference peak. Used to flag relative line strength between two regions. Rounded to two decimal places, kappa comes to 1.00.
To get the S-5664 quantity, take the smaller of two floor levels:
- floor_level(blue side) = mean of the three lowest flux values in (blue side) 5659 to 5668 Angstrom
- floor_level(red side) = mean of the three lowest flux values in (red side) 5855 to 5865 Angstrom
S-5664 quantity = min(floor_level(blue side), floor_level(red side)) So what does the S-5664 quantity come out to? 115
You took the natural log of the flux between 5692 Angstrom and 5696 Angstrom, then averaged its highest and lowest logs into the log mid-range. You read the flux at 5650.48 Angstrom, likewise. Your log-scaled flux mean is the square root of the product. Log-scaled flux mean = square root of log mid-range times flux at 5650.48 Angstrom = 28.1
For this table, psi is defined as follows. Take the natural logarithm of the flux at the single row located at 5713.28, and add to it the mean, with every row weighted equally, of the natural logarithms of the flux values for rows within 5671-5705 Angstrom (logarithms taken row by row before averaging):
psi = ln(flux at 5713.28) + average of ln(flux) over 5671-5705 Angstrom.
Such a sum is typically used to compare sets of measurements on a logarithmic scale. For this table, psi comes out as 9.90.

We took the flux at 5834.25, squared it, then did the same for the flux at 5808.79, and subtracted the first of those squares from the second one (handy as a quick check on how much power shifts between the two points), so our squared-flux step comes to -5355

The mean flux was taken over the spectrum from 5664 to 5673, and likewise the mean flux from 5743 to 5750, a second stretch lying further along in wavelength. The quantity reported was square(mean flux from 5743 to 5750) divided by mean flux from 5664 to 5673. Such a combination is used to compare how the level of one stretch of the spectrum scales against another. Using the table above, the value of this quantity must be 144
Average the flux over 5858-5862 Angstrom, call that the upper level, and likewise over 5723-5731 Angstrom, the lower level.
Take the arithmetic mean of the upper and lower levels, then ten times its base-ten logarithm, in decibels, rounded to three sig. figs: 21.6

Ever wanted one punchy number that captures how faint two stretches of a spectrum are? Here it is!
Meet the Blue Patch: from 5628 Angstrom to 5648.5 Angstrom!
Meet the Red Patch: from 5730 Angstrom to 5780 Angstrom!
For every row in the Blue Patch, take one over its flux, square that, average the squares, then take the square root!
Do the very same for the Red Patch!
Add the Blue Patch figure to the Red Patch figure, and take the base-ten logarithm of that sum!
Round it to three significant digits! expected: -1.85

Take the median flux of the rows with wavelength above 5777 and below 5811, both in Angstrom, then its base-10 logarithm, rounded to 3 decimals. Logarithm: 2.161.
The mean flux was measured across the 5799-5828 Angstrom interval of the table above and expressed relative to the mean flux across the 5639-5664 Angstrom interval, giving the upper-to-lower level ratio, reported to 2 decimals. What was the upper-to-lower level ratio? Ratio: 1.07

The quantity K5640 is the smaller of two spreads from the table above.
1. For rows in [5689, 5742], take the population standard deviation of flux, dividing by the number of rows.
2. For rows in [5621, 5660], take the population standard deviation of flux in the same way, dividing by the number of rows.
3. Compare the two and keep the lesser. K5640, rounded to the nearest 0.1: 8.0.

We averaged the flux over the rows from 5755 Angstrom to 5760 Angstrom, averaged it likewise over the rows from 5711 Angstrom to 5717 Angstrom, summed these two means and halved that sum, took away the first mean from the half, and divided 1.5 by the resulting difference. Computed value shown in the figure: -0.8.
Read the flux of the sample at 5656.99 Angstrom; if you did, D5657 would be 140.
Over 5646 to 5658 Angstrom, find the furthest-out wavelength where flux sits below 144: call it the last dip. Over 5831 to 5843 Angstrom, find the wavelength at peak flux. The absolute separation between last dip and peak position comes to 177.3 Angstrom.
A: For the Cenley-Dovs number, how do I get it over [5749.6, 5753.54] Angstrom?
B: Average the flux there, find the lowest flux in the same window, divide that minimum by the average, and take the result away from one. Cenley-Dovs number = 0.043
